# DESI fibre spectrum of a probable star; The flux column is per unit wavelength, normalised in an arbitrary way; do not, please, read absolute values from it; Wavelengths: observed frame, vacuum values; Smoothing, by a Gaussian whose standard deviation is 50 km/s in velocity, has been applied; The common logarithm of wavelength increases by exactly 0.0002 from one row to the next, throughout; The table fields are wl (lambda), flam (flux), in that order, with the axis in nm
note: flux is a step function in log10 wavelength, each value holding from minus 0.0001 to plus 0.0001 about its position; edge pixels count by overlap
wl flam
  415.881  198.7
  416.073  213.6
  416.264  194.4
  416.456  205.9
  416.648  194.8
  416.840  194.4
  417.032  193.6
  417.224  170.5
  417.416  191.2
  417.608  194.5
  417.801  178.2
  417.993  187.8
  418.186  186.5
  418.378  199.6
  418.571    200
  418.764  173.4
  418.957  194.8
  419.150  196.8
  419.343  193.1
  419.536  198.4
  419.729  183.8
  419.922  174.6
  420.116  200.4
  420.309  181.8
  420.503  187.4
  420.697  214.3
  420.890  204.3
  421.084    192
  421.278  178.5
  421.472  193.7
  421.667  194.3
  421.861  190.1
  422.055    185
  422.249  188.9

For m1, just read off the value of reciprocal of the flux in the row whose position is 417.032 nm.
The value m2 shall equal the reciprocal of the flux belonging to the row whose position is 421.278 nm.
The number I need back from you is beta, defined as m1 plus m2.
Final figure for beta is 0.0108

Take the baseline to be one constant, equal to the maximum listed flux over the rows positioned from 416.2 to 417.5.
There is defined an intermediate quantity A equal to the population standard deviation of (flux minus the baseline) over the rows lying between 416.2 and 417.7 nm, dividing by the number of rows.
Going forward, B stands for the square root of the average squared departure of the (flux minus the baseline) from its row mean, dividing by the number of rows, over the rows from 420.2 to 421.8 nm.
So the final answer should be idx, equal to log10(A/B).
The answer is -0.072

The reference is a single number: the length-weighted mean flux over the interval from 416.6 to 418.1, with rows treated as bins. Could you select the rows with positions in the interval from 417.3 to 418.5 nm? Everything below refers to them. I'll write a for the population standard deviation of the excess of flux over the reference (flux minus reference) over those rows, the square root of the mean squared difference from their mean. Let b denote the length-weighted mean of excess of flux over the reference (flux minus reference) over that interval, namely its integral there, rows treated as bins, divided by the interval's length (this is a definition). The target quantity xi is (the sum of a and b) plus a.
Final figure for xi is 15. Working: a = 6.7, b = 1.7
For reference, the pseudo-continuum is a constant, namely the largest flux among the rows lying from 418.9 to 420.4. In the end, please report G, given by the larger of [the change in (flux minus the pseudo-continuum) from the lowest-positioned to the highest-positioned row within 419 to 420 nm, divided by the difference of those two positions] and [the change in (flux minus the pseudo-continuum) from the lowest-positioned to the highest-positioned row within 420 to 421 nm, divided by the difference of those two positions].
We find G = 5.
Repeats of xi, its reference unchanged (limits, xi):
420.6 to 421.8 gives 30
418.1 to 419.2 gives 23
